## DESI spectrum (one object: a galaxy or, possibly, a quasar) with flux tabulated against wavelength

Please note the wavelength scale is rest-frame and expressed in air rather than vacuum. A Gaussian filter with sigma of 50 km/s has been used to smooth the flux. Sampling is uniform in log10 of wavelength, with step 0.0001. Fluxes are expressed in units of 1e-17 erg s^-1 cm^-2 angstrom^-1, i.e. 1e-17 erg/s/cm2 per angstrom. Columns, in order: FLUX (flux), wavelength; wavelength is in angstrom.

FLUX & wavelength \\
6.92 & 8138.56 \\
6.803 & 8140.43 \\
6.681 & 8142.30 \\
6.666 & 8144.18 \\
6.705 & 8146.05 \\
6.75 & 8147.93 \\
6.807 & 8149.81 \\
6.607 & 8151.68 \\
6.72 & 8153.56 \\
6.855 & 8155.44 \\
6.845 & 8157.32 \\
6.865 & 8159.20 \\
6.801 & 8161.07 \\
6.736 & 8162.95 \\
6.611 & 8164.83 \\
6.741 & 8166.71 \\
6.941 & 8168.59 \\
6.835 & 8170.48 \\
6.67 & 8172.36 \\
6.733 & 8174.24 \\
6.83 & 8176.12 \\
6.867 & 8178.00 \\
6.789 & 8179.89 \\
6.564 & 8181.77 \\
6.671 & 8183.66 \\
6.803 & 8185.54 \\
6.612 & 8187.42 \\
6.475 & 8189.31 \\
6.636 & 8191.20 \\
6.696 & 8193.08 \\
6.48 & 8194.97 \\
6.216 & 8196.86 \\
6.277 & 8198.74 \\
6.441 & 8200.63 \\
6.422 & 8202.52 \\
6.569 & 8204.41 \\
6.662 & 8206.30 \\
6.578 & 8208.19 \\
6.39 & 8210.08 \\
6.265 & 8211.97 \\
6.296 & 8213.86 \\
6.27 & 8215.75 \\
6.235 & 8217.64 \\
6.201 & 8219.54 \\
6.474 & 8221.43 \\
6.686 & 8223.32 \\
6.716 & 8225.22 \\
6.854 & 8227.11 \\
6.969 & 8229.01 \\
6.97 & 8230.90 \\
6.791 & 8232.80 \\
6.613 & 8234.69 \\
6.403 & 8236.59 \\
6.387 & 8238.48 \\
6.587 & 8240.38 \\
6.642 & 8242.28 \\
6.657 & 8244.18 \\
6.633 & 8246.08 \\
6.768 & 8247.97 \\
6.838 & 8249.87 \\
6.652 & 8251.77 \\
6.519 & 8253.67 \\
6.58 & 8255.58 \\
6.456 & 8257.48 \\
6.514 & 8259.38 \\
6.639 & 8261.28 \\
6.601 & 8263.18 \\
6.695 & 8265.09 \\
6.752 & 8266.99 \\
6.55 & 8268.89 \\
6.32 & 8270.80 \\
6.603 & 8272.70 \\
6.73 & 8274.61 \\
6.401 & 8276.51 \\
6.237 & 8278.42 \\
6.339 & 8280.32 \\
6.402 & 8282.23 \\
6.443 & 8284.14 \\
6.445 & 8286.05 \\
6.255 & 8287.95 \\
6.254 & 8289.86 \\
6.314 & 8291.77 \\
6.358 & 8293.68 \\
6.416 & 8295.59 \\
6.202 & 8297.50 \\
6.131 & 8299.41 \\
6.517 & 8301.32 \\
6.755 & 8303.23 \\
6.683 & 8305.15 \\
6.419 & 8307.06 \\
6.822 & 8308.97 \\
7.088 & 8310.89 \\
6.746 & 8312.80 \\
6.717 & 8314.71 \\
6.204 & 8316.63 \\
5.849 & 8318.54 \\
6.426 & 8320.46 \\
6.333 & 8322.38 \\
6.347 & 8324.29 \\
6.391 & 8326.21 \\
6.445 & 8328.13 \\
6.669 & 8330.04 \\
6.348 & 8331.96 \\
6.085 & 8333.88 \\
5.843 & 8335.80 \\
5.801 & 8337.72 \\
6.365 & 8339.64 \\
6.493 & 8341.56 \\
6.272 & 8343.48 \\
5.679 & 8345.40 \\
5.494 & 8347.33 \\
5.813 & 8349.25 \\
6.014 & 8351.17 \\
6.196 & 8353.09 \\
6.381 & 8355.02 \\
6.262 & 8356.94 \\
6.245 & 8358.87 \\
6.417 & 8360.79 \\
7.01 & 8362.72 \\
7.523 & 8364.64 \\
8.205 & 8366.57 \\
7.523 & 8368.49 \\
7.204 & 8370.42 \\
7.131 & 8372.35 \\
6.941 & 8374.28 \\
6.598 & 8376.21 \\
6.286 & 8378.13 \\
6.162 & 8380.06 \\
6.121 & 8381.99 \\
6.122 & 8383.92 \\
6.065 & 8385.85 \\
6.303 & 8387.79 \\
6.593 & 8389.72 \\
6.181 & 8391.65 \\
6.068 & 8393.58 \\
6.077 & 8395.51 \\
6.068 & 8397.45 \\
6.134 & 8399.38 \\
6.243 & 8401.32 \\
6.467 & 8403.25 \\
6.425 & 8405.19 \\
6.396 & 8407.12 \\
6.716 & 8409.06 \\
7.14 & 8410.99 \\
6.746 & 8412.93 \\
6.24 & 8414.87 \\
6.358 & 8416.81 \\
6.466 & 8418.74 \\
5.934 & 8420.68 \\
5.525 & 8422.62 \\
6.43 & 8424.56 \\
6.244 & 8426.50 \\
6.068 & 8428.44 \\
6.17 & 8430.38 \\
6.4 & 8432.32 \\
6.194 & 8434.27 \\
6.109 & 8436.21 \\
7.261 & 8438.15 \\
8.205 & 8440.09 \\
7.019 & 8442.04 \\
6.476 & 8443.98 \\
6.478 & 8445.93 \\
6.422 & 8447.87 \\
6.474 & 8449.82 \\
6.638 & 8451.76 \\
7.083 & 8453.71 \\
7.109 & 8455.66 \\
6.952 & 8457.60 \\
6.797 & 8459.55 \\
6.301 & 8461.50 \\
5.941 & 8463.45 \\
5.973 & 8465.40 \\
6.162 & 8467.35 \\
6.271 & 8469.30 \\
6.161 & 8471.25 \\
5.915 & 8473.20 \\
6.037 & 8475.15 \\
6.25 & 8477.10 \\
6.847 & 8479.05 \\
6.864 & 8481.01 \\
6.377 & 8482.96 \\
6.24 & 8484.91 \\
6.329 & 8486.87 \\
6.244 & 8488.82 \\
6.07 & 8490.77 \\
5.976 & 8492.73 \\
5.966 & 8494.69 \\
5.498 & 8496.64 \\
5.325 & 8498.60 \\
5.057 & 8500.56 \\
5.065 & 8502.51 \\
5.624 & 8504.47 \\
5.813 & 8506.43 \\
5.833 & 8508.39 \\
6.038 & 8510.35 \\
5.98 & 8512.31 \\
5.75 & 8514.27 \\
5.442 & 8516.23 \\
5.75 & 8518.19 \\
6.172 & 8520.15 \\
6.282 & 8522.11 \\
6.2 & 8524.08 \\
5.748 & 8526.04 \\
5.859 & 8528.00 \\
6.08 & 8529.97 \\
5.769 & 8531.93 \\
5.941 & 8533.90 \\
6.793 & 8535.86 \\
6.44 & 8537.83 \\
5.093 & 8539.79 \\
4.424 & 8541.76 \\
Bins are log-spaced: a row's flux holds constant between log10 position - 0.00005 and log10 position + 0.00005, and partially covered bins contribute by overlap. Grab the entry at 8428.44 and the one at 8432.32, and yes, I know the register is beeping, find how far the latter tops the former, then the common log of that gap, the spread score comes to -0.48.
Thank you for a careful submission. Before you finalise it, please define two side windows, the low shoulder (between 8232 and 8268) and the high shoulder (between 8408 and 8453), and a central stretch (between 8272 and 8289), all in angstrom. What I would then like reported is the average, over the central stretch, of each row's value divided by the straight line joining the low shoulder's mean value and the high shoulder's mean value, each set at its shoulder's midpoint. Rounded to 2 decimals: 0.97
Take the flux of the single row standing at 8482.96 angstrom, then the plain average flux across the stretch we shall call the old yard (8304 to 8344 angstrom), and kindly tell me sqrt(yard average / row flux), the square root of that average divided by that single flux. 1.00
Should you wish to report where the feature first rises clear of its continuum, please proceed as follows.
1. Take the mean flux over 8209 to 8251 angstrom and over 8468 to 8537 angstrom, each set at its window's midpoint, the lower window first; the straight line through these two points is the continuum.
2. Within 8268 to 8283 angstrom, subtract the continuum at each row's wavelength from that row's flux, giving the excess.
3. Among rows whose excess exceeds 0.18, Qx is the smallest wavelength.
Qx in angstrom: 8274.61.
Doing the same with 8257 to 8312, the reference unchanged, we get 8265.09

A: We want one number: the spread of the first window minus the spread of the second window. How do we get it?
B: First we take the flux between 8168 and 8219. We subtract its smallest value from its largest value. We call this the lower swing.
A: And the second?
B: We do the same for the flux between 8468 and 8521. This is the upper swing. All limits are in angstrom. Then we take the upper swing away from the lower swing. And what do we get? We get -1.1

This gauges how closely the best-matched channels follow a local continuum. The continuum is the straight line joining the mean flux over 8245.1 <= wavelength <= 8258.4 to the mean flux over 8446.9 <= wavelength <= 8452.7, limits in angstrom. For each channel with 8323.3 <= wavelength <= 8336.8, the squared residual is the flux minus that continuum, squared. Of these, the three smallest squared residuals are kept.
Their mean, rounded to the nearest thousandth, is 0.022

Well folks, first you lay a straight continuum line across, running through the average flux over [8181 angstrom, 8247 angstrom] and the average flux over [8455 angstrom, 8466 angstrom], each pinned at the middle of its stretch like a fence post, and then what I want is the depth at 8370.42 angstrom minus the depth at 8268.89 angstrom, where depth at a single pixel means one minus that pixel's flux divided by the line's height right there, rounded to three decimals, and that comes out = -0.102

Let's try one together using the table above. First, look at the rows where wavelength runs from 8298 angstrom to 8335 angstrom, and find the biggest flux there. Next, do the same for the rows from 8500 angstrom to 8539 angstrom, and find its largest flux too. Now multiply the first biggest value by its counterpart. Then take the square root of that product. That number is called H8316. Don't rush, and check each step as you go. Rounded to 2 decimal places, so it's 6.94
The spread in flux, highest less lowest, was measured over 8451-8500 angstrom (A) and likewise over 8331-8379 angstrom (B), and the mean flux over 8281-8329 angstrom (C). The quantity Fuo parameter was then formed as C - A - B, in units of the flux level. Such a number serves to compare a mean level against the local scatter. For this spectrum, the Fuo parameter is 1.94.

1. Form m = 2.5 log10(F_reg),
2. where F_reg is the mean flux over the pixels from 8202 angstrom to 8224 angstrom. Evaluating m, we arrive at 2.02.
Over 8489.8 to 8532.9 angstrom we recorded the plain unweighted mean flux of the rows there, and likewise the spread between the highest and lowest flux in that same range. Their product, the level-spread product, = 7.1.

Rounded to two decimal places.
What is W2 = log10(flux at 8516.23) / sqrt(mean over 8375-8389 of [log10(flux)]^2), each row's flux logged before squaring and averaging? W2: 0.93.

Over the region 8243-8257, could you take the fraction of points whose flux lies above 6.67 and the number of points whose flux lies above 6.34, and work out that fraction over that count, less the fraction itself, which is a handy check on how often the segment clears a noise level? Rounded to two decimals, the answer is -0.24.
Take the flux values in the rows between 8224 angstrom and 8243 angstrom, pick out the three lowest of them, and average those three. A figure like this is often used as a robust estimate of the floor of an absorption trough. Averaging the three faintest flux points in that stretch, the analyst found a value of 6.46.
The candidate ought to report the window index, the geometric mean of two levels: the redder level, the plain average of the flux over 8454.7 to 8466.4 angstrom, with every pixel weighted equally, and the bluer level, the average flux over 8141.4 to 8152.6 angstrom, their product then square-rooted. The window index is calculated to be 6.61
